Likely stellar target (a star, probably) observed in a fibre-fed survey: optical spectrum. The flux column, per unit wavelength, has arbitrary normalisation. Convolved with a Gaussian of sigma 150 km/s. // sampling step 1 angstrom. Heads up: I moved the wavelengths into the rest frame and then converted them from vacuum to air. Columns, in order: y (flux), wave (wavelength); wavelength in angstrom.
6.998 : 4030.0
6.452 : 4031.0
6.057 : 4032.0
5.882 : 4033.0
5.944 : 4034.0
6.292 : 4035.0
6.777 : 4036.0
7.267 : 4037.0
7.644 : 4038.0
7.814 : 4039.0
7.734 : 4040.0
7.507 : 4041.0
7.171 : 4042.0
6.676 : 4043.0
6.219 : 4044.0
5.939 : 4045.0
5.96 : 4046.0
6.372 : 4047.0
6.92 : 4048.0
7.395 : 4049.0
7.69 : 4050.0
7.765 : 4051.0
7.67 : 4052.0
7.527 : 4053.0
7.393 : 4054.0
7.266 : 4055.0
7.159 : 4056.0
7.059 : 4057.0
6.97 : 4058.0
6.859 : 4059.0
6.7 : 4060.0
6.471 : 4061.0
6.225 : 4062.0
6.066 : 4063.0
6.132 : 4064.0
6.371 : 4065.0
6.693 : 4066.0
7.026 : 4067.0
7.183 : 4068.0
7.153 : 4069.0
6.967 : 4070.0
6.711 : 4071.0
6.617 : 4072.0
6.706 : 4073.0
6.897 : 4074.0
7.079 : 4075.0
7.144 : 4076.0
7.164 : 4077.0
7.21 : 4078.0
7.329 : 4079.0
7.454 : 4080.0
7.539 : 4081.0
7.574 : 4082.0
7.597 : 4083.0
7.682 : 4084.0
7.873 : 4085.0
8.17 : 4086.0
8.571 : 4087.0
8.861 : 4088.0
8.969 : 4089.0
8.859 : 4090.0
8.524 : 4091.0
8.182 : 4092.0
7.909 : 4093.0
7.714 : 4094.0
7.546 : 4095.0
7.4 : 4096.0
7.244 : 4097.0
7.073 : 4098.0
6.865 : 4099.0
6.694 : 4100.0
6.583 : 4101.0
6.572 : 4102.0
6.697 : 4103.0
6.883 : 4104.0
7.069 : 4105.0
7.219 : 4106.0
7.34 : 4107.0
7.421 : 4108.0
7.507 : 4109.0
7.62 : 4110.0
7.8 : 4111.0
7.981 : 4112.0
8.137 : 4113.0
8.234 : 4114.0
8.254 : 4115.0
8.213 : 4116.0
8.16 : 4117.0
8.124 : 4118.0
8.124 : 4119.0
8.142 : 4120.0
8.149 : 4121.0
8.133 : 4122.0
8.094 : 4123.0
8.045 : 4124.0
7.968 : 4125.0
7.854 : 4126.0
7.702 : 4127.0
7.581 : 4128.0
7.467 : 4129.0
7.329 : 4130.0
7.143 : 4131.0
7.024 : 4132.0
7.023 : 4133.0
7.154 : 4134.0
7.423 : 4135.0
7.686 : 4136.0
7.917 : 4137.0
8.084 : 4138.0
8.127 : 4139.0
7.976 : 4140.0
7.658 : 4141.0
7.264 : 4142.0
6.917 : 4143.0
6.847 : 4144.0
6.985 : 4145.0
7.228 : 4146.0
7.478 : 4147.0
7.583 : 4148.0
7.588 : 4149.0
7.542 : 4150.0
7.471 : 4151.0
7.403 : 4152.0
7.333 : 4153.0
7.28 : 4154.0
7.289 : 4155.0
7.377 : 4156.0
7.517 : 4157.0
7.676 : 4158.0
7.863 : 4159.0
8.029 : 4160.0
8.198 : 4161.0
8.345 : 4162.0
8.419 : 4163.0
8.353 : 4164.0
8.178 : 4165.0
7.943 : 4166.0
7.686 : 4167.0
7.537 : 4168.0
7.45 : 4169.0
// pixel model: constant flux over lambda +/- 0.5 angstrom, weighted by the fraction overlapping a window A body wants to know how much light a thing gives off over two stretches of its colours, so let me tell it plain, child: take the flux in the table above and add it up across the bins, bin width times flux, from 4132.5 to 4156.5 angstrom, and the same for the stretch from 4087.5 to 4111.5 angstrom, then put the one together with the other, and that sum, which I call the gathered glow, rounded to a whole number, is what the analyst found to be 359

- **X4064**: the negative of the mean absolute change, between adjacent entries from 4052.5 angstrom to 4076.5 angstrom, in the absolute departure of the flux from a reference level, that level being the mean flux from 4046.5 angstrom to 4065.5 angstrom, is -0.14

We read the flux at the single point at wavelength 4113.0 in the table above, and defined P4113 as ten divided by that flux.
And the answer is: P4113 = 1.23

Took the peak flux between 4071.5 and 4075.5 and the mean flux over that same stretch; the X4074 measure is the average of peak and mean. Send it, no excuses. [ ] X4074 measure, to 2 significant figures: 7.0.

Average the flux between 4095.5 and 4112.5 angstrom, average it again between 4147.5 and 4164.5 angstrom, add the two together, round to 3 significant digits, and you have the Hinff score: 14.9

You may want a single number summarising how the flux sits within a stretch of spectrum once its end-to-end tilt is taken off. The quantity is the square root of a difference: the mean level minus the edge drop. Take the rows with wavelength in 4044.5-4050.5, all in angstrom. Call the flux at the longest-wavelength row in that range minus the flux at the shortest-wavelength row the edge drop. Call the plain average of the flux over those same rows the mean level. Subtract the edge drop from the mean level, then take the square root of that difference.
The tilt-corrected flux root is 2.23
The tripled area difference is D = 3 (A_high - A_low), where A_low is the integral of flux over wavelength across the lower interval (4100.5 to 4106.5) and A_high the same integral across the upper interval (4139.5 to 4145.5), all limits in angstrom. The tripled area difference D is 8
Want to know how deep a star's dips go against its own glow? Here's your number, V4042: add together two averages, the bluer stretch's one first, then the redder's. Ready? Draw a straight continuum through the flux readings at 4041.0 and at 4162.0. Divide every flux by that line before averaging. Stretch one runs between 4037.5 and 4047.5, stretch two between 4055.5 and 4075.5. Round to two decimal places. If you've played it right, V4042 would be 1.80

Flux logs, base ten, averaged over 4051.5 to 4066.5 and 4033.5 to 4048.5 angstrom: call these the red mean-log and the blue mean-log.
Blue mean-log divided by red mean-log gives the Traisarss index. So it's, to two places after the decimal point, 1.00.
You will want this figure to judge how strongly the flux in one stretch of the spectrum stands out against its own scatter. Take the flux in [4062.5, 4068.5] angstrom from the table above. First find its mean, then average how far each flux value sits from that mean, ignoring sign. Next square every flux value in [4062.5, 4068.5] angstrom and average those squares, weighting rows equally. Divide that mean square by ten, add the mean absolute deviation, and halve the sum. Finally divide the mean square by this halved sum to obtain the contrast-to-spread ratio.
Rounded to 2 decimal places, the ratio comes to 18.36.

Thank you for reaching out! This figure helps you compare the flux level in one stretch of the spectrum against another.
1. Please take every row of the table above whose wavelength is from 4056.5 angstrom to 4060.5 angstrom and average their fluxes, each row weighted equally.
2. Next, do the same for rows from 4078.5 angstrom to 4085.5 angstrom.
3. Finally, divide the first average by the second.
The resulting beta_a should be 0.91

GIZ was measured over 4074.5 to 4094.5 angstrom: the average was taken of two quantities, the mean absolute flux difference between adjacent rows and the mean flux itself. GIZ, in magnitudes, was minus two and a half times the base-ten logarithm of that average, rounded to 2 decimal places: -1.51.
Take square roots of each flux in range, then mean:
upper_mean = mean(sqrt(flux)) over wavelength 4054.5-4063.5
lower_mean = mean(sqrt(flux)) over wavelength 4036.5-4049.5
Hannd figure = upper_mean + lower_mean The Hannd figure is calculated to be 5.23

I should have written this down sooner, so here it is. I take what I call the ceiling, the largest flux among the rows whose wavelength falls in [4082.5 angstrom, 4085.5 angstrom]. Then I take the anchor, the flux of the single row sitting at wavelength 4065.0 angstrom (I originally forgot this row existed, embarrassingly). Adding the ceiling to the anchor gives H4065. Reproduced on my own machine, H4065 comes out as 14.2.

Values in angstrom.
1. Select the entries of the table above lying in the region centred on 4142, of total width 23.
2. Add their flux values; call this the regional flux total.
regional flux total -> 171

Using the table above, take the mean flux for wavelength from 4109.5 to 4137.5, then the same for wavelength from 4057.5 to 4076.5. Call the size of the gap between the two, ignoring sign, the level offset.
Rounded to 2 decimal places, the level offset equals 1.07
